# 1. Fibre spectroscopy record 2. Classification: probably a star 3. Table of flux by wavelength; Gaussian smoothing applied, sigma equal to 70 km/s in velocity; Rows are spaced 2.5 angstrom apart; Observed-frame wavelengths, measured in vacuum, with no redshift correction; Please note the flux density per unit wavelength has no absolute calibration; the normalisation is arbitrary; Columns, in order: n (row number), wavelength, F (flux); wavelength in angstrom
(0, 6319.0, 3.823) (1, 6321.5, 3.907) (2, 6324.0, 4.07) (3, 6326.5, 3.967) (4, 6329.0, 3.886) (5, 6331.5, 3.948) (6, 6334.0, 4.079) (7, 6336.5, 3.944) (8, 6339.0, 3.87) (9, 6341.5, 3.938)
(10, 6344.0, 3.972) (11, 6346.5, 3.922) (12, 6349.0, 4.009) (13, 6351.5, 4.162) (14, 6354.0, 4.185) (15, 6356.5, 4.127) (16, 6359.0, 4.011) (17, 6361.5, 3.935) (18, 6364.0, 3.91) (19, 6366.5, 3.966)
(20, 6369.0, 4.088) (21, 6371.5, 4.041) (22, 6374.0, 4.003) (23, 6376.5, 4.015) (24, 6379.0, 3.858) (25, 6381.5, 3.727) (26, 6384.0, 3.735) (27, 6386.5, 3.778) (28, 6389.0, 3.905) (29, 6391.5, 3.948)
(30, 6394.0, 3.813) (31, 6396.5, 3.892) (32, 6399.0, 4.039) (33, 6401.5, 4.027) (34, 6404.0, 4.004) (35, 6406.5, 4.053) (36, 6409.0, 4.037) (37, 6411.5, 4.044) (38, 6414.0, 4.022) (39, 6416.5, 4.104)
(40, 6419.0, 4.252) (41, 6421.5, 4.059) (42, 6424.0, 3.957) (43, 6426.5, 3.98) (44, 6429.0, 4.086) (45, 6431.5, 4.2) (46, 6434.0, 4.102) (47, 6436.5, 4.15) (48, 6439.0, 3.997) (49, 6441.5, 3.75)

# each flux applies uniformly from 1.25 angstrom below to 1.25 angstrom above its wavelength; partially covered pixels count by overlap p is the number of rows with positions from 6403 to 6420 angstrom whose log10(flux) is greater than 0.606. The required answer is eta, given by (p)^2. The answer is 25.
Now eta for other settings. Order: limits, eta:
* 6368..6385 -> 4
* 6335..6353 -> 1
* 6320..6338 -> 4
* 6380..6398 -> 0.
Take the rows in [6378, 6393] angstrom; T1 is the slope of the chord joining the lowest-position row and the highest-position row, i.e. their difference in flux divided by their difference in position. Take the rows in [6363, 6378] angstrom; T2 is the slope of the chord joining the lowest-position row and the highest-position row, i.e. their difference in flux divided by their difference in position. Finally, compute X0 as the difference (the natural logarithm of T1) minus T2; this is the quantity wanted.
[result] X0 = -4.9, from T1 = 0.0072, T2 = 0.008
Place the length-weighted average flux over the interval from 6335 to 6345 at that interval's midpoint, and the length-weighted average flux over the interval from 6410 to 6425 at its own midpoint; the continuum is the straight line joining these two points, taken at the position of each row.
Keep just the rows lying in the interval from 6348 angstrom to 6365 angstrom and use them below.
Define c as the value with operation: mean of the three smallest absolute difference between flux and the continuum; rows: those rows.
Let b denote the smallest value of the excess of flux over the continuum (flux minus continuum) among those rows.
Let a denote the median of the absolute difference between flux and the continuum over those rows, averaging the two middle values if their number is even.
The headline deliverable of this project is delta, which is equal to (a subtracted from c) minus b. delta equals 0.05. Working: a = 0.067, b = -0.07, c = 0.047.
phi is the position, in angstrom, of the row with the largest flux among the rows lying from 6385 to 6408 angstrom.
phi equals 6406.5 angstrom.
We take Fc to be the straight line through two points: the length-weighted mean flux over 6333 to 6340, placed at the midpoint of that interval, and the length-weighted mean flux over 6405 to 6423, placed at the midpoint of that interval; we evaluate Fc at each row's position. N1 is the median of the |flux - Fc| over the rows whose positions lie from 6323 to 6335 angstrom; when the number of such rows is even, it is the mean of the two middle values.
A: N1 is 0.07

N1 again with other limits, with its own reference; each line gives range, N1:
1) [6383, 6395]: 0.24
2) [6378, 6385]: 0.30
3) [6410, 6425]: 0.04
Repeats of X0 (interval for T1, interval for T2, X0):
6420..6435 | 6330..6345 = -5.7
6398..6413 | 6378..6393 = -7.8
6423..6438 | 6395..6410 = -4.2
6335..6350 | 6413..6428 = -5.3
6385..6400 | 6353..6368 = -3.9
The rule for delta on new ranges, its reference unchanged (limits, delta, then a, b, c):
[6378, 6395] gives 0.18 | 0.219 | -0.28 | 0.114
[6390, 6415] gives 0.19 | 0.034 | -0.22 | 0.007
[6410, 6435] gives 0.10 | 0.039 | -0.13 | 0.010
